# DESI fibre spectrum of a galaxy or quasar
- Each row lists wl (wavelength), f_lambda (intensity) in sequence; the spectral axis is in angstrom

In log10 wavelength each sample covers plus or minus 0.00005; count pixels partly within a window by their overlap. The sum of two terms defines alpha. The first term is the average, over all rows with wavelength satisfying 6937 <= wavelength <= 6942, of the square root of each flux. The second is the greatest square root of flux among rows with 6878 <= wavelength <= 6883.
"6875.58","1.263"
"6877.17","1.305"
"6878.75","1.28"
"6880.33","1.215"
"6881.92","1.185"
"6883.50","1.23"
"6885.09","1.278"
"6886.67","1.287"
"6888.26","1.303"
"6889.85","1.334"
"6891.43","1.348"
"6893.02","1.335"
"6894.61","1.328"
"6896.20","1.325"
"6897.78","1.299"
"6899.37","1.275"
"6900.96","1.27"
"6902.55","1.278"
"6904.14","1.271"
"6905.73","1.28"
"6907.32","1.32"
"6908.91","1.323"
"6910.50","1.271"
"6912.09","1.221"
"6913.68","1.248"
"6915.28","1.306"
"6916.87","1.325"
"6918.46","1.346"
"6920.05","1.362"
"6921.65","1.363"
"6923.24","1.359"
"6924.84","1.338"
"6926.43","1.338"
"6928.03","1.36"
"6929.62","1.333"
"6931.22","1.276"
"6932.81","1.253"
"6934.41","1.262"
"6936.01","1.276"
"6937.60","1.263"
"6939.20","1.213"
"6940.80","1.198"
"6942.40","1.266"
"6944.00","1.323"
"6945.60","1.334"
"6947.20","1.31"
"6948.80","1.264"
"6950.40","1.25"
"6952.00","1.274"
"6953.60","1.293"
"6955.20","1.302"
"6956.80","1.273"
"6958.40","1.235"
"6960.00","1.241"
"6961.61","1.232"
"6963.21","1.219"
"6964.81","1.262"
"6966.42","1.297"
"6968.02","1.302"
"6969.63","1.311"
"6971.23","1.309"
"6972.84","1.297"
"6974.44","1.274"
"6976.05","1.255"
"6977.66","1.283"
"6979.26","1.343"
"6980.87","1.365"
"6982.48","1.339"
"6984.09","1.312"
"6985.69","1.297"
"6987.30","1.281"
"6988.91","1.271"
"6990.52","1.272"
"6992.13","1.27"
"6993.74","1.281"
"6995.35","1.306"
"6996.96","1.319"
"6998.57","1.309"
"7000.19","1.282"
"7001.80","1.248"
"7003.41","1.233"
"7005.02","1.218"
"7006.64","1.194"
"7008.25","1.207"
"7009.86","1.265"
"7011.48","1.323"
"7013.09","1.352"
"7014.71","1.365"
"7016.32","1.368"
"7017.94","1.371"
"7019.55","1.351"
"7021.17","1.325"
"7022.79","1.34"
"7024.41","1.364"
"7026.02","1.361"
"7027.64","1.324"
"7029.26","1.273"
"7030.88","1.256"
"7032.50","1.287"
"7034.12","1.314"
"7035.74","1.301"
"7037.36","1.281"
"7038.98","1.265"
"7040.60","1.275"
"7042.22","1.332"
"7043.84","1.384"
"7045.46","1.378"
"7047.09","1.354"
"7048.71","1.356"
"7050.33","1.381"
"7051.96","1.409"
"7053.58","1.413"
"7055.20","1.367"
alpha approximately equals 2.24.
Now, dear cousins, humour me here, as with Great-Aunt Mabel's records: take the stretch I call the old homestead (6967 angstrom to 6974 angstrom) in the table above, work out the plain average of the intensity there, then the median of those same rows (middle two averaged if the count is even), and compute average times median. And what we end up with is 1.70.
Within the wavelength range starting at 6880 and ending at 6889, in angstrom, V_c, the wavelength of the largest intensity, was 6888.26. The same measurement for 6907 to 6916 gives 6908.91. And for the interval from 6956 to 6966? 6956.80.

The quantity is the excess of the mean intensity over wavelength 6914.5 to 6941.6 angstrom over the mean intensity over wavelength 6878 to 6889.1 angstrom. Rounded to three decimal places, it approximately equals 0.050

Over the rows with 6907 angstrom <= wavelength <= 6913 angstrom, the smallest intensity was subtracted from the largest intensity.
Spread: 0.10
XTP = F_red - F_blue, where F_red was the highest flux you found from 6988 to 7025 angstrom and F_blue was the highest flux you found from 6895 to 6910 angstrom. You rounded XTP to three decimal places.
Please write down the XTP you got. 0.046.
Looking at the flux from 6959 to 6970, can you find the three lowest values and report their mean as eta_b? 1.23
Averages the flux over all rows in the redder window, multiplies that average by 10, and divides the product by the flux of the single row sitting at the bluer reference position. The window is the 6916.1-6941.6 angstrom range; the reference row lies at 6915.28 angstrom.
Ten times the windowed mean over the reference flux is 10.0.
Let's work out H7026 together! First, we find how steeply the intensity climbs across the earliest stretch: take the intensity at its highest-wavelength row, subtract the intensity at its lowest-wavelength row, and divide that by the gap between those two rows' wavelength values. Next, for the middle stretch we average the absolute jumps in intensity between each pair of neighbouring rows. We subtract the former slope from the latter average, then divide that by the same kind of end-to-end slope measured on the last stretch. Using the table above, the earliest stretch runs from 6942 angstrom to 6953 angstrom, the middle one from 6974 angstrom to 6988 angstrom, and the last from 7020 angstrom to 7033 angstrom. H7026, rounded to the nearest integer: -8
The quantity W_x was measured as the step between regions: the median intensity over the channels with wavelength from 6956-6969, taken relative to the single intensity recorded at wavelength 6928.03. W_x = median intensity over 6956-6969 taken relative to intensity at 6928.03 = -0.11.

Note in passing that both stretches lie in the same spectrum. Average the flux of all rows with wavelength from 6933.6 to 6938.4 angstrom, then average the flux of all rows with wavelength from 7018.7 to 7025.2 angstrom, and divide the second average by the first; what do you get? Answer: 1.06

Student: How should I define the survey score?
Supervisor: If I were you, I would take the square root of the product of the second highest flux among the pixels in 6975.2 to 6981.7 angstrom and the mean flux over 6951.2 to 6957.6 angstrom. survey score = 1.31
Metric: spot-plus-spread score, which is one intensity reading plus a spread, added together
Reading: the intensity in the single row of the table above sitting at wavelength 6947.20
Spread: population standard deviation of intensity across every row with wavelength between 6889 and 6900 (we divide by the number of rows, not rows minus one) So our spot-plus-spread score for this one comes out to 1.33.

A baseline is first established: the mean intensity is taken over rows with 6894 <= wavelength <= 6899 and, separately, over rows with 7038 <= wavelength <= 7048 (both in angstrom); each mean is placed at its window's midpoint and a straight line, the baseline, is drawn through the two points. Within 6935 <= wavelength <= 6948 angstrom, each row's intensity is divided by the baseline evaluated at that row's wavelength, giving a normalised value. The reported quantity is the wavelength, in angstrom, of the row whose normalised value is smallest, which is 6940.80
